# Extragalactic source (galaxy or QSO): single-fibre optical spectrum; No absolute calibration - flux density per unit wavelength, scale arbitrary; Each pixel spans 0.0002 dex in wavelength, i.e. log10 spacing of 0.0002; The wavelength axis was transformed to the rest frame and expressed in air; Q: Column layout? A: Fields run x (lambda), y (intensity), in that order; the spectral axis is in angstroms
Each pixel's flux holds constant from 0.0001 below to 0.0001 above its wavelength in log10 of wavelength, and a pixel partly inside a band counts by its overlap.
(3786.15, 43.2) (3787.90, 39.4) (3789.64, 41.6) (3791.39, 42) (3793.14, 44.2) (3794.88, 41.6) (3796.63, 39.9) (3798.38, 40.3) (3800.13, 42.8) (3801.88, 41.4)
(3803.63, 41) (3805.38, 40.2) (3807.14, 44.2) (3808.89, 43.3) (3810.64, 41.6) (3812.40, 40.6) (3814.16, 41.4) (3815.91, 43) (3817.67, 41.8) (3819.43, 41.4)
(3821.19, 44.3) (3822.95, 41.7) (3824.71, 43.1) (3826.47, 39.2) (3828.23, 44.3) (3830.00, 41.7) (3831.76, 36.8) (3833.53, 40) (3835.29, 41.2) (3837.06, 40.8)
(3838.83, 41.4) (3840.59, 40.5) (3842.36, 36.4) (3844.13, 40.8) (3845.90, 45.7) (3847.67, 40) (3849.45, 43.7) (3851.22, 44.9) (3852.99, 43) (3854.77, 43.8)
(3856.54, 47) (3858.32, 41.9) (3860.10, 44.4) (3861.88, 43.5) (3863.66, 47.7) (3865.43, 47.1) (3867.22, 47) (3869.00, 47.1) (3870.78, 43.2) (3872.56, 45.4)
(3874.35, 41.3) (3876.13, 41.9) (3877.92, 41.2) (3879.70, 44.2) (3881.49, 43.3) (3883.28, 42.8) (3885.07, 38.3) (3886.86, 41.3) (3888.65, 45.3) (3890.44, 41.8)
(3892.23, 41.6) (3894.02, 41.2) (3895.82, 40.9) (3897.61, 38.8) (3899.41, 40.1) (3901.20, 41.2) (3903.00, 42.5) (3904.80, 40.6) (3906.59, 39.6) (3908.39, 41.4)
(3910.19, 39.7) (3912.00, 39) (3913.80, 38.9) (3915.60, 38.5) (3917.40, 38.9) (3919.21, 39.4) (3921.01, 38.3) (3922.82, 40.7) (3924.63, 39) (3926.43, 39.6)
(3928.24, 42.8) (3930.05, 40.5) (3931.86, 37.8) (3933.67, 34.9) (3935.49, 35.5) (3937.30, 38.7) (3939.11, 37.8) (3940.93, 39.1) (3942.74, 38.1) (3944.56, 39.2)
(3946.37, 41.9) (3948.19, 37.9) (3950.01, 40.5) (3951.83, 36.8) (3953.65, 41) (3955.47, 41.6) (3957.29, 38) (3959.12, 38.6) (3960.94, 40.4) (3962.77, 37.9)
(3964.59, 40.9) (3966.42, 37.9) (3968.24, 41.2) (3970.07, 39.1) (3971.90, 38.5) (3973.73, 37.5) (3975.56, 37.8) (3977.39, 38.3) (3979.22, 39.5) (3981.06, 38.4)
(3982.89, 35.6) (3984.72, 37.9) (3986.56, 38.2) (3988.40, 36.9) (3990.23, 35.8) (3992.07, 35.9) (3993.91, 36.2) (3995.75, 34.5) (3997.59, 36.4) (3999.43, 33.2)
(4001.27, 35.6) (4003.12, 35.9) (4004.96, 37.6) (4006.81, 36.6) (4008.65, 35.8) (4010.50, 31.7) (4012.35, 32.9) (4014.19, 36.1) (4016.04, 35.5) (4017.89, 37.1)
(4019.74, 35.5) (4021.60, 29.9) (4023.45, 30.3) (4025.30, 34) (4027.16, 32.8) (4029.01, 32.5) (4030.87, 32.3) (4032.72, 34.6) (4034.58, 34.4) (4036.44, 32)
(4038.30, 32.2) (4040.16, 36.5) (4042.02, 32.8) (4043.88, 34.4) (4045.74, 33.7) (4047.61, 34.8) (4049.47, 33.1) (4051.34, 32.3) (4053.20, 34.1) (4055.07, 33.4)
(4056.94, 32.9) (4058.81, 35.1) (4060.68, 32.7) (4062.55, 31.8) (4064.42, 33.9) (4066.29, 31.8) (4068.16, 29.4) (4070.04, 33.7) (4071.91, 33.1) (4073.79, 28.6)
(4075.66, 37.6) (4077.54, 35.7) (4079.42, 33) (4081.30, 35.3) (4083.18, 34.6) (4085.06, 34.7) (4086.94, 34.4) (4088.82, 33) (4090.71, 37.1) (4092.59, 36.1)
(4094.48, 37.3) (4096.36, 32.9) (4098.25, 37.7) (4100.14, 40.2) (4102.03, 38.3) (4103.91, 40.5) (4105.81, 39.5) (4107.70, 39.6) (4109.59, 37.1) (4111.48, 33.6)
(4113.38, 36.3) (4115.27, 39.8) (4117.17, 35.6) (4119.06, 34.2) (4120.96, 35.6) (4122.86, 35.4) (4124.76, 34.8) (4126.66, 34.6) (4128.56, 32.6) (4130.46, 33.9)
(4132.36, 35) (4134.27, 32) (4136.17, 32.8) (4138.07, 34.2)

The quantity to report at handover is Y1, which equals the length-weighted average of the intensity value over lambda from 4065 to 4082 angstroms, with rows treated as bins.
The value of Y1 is 33.1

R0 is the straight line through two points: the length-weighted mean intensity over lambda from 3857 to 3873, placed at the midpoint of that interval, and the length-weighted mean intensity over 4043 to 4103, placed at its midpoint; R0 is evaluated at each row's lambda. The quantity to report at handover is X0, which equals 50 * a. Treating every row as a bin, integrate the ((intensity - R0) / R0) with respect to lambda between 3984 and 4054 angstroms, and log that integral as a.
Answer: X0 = -248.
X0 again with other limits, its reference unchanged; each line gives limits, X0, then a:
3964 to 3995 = -52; -1.0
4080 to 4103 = 91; 1.8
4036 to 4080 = -111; -2.2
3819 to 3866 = -203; -4.1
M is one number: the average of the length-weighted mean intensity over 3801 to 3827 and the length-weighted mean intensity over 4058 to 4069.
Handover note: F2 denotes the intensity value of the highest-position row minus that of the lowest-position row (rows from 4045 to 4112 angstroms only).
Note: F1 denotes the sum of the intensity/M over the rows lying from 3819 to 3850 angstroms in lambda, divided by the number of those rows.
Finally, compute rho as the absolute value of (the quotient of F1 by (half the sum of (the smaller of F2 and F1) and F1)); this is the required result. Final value 2.2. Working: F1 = 1.11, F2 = -0.1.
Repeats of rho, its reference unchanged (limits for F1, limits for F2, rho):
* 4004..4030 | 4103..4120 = 0.3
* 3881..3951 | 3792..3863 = 5.7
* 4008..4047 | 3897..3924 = 1.0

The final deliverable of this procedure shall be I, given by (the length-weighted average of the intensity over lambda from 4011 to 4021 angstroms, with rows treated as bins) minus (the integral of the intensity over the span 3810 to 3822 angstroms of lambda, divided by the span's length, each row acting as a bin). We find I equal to -7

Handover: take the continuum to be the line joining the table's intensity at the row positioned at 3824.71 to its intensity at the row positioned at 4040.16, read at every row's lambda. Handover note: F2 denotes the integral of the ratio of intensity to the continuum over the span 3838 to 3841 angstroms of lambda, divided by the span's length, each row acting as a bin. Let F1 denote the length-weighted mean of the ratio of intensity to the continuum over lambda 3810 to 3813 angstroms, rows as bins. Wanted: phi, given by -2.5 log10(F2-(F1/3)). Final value 0.47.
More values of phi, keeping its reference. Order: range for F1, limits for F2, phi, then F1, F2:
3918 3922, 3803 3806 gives 0.54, 0.967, 0.93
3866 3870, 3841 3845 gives 0.67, 1.122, 0.91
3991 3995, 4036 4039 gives 0.63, 0.947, 0.88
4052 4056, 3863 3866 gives 0.21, 0.933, 1.14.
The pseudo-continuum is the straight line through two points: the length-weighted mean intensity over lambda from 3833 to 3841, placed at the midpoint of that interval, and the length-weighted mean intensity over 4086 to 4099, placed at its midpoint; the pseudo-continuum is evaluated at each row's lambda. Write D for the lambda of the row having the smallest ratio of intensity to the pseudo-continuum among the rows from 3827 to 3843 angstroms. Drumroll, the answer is 3842.36 angstroms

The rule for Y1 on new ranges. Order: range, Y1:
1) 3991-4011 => 35.5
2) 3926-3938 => 38.5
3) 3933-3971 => 38.9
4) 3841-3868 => 43.7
